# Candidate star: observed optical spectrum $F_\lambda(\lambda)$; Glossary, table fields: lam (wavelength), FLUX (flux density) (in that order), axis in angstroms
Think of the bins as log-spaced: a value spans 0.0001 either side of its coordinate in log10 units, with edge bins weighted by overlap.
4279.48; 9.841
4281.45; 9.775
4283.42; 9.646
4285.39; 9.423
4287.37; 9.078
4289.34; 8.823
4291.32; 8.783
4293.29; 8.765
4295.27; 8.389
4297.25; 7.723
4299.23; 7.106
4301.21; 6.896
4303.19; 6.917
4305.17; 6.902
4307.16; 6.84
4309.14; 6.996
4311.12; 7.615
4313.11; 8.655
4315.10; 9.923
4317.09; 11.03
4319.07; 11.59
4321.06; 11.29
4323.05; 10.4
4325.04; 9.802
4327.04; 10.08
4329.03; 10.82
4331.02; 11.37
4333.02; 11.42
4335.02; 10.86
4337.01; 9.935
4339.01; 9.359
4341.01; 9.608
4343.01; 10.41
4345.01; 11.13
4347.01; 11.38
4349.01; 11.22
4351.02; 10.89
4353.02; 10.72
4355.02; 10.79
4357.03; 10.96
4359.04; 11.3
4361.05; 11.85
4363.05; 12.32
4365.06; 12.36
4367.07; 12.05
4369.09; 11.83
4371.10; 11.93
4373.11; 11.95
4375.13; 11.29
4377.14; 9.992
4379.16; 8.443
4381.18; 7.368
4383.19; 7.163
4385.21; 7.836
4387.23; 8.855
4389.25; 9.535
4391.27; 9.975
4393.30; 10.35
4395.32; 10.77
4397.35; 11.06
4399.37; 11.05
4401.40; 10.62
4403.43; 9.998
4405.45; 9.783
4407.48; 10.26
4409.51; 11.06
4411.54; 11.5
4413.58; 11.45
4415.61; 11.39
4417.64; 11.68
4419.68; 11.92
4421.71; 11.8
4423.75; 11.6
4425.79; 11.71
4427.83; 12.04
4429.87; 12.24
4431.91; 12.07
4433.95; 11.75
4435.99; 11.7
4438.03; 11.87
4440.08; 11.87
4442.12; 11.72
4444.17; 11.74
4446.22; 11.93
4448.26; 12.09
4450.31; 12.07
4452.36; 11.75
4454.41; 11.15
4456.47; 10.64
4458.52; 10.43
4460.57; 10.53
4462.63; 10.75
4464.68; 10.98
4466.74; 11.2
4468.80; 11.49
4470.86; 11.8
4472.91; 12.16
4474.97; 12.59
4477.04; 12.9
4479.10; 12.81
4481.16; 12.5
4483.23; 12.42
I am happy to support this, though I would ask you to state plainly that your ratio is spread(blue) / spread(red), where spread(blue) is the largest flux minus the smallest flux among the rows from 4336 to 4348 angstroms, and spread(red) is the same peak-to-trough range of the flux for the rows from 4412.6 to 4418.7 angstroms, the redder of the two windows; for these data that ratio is 7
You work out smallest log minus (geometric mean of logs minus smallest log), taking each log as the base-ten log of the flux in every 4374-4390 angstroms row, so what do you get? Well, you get 0.77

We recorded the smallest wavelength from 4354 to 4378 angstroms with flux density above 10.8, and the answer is 4357.03 angstroms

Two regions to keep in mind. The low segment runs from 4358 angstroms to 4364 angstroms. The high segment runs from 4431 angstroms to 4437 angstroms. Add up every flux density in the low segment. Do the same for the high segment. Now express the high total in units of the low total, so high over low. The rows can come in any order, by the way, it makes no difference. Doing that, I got 1.00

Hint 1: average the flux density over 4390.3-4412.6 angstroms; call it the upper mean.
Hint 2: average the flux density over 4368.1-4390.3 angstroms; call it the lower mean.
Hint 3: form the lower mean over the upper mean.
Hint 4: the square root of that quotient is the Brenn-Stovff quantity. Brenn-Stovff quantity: 0.955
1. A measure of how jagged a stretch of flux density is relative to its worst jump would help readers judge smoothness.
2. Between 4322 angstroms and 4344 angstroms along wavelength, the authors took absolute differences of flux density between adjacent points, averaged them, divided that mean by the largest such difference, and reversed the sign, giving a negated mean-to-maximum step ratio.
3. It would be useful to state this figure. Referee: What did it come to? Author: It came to -0.58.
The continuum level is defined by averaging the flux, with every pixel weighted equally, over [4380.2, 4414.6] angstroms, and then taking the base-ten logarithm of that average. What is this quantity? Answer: 1.00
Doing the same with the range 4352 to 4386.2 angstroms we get 1.03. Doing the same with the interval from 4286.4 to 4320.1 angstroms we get 0.92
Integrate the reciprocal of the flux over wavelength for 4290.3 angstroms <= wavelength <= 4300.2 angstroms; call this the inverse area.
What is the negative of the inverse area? -1.2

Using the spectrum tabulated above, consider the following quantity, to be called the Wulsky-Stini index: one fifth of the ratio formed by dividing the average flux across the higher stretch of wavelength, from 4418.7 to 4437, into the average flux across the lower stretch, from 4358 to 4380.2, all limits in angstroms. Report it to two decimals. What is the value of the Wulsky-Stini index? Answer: 0.19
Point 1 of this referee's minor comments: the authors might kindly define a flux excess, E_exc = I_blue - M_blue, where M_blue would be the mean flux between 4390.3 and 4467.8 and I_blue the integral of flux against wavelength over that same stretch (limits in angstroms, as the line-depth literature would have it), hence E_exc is 863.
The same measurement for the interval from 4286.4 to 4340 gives 482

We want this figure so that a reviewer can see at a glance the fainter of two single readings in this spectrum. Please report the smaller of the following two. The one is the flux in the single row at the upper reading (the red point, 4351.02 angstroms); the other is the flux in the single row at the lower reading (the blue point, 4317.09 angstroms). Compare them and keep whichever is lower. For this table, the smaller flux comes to 10.9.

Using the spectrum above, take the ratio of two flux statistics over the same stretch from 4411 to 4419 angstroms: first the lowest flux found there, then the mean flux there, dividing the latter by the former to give 1.01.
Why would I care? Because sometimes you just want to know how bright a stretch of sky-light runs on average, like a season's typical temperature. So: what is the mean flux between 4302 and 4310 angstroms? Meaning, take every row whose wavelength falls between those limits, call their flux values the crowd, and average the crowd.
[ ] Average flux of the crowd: 6.9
